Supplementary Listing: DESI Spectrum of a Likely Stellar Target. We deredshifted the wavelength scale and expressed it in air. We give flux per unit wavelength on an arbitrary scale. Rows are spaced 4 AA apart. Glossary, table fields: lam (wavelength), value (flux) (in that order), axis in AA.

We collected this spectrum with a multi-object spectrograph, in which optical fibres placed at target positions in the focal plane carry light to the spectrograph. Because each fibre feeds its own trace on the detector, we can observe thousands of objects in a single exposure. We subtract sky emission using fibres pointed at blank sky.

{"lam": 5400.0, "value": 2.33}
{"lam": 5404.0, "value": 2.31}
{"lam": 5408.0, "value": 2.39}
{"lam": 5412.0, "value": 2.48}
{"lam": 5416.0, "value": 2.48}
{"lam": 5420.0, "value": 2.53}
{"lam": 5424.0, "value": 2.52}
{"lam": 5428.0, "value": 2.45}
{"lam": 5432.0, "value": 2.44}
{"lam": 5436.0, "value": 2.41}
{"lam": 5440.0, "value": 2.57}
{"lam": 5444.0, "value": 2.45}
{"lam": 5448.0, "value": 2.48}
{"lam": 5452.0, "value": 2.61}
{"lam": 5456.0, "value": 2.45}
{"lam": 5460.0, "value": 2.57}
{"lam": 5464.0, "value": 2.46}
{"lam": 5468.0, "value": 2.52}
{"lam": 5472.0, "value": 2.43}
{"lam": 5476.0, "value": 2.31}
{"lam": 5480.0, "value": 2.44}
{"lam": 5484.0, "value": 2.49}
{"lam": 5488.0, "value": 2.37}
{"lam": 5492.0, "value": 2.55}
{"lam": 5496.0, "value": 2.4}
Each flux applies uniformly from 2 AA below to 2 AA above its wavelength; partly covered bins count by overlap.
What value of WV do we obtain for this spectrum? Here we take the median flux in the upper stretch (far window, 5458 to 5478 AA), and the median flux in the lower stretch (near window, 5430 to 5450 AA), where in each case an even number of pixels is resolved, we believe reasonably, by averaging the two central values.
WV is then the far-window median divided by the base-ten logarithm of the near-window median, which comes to 6.32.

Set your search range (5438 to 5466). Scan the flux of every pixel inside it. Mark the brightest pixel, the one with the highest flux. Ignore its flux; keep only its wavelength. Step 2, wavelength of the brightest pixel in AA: 5452.0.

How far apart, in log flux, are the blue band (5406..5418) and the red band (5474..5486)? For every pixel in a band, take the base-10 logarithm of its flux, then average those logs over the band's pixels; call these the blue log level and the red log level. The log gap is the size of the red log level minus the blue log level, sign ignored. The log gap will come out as 0.0067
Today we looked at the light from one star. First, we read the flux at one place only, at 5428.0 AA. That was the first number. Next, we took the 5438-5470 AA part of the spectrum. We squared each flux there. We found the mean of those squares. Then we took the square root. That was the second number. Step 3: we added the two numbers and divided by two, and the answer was 2.482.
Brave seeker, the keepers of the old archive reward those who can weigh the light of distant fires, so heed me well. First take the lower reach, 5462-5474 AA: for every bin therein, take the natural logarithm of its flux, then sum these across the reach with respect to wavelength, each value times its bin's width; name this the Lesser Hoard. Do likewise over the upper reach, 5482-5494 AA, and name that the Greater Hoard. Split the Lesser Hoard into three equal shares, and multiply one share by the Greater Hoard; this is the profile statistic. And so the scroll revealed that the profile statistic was 39.2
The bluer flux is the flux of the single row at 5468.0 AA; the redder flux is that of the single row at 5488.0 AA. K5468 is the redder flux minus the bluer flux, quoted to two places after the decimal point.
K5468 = -0.15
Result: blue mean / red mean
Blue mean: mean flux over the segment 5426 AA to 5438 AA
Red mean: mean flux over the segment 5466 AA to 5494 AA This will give 1.00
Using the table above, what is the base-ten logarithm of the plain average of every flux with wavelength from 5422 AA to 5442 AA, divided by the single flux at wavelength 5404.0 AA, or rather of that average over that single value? 0.030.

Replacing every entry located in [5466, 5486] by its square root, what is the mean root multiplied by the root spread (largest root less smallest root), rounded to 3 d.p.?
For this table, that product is 0.106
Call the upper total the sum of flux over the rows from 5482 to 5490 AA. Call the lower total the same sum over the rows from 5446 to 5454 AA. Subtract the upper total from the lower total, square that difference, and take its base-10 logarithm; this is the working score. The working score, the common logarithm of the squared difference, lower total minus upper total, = -1.3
